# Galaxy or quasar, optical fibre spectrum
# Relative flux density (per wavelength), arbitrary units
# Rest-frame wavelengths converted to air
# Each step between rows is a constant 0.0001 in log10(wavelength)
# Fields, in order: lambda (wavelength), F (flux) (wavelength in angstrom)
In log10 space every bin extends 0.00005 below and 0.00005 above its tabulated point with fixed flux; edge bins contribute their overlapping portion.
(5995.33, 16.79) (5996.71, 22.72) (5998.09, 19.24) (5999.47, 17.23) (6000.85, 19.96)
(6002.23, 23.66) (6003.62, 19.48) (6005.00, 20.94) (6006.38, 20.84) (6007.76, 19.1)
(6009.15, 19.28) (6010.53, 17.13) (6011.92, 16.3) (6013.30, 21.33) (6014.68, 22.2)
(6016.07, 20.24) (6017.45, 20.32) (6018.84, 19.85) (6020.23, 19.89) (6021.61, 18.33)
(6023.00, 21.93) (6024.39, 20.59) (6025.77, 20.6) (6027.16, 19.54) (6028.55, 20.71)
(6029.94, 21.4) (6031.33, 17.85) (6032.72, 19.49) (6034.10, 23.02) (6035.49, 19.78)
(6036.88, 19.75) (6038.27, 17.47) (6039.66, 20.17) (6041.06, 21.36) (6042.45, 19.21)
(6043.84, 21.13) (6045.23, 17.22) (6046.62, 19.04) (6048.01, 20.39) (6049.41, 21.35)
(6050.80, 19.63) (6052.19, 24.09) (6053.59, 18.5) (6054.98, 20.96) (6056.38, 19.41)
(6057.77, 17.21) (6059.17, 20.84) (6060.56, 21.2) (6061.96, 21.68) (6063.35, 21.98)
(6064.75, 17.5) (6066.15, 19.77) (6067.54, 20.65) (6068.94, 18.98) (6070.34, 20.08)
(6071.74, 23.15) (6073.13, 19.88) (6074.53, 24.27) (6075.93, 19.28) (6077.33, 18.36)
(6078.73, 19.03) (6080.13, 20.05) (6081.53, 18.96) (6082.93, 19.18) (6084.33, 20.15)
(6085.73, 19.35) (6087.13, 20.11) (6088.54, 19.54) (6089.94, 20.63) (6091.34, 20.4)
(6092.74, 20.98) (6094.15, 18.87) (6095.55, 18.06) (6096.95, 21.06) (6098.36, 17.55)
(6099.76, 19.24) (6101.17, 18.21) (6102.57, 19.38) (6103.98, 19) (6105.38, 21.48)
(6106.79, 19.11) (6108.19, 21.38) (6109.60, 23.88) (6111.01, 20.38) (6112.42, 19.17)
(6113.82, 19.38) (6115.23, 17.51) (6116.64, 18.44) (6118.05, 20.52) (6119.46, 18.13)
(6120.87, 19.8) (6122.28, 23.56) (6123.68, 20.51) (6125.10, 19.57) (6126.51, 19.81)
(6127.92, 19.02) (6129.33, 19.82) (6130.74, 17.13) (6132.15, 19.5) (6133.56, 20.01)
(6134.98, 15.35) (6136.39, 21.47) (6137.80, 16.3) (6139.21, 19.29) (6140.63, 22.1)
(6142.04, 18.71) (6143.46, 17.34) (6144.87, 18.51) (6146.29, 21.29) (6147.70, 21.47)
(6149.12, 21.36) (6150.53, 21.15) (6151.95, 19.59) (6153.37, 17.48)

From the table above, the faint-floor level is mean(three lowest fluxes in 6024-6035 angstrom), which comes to 19.0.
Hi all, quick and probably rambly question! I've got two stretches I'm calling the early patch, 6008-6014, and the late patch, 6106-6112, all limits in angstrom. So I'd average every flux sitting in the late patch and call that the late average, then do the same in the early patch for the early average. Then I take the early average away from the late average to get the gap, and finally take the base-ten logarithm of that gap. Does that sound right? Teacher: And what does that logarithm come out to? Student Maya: 0.4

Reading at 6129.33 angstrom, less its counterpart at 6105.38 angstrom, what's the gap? -1.7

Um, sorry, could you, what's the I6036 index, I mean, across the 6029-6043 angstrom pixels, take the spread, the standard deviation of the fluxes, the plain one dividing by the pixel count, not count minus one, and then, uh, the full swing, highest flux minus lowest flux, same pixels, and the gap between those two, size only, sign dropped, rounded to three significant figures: 3.97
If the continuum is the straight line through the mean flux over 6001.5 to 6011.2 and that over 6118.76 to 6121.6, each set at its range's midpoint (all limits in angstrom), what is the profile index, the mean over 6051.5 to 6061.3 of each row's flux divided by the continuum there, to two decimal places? 1.04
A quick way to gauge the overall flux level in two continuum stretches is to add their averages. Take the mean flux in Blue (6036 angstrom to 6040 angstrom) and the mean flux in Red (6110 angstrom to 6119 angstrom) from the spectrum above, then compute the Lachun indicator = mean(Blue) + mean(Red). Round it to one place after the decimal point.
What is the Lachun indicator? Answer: 38.4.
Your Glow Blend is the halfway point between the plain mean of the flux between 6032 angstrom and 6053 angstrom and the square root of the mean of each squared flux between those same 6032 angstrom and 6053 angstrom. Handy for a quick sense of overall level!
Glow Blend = 20.2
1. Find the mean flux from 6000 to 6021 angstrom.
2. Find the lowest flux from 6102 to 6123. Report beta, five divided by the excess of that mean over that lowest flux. 2.0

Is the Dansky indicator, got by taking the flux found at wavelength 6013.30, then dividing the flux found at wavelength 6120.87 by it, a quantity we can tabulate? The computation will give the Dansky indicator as 0.93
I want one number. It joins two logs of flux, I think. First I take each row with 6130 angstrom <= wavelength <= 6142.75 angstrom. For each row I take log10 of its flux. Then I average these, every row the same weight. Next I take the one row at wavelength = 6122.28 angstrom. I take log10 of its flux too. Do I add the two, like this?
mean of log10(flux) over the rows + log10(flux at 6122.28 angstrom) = 2.65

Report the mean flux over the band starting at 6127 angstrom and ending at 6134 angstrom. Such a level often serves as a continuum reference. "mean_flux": 19.1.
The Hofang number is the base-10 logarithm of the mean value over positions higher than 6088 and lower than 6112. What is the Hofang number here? 1.30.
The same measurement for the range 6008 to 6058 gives 1.30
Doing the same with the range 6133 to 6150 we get 1.29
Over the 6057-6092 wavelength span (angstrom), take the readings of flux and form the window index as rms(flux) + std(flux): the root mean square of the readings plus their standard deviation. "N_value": 21.7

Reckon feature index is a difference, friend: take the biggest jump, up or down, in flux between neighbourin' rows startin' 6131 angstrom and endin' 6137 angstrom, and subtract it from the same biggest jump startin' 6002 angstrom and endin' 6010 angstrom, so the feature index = -1.94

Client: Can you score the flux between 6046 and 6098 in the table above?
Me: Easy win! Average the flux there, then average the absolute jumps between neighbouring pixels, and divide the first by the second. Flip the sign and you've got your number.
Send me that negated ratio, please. -11.0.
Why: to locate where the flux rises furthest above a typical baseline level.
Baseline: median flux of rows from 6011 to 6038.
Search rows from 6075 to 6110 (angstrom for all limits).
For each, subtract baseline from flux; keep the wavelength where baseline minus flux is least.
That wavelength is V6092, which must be 6109.60 angstrom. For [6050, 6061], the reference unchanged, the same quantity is 6052.19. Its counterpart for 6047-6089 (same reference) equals 6074.53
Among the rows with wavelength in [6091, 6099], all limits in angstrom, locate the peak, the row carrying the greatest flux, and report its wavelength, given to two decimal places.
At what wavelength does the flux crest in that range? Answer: 6096.95 angstrom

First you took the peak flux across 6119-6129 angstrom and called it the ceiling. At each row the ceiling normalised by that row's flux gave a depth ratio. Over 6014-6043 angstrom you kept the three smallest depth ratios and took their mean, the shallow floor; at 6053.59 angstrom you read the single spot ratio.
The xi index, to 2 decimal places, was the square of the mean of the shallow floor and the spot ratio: 1.35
